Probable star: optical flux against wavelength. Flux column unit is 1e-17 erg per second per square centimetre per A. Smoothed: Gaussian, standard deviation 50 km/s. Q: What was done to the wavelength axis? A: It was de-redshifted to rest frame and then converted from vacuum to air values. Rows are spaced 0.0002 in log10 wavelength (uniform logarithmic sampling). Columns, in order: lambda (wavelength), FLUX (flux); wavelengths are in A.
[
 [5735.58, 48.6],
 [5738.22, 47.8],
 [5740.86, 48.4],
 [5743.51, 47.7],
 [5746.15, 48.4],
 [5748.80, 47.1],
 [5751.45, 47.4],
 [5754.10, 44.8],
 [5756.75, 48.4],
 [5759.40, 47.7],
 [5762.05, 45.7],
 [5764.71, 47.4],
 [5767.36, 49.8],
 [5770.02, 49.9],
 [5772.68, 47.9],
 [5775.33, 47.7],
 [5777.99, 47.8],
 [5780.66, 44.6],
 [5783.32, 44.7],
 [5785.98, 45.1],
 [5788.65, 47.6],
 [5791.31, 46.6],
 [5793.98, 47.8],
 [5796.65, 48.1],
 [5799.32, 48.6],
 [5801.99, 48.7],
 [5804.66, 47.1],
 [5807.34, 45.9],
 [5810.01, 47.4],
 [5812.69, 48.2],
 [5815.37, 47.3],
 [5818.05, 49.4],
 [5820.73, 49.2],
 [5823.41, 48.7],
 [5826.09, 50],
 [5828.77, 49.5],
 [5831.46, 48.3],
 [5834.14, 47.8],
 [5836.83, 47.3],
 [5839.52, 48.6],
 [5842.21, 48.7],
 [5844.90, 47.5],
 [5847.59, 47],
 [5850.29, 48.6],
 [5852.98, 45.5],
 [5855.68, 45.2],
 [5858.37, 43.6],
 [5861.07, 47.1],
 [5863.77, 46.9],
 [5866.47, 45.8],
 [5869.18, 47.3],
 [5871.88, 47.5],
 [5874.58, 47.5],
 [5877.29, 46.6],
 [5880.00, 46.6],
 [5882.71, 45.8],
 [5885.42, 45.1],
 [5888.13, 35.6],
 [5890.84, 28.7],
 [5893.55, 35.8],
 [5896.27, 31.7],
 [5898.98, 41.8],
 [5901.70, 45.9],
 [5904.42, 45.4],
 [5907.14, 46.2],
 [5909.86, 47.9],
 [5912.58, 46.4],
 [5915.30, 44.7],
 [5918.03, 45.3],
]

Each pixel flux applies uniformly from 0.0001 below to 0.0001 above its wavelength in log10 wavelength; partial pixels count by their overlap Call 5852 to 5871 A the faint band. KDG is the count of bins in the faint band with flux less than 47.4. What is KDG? 7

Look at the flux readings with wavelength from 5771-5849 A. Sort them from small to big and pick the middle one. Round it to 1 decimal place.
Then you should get 47.8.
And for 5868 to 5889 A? 46.6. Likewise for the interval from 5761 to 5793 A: 47.5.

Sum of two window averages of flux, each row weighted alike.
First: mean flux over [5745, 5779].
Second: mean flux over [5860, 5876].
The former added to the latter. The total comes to 94.7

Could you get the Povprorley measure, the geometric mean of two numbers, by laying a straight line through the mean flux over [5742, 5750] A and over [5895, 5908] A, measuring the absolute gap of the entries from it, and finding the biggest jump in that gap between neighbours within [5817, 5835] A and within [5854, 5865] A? 2.2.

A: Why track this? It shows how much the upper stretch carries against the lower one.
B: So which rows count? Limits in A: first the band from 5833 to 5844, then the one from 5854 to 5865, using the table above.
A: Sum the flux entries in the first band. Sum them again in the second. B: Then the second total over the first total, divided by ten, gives 0.095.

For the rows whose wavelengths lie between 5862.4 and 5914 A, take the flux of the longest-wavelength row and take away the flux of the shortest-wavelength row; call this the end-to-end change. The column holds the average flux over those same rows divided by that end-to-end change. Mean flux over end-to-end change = -87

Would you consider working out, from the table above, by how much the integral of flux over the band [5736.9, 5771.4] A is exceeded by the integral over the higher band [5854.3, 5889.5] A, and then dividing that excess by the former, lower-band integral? -0.029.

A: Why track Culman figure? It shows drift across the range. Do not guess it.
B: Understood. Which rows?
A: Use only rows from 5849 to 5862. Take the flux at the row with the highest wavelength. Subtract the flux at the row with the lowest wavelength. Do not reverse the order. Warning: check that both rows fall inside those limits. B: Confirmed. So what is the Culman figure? -1.5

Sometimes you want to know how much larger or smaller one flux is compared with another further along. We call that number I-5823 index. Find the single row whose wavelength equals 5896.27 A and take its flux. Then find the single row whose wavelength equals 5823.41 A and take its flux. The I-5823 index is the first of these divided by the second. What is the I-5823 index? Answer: 0.65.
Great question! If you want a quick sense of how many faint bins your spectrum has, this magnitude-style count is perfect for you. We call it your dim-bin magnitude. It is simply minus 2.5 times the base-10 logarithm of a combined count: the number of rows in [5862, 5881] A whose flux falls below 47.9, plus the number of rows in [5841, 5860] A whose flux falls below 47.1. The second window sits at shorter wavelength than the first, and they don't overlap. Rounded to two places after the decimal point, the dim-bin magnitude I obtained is -2.60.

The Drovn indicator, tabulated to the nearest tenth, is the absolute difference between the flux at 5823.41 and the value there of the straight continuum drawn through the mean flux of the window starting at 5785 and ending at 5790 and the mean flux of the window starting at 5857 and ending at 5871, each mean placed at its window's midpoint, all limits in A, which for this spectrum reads 2.4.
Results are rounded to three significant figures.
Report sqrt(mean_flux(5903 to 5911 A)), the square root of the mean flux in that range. 6.82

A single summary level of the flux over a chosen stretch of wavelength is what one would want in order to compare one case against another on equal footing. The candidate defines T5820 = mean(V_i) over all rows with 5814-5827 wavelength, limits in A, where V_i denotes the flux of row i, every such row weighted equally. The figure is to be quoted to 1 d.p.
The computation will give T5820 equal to 48.9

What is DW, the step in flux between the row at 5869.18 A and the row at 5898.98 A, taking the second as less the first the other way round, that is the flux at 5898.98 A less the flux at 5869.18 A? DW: -5.5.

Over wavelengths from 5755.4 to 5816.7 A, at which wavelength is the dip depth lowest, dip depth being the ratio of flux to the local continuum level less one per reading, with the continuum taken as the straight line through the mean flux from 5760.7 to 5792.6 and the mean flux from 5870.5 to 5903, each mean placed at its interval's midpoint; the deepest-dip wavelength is 5780.66 A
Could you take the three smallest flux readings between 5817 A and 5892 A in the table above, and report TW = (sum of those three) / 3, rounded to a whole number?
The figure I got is 36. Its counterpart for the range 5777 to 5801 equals 45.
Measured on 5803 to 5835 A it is 47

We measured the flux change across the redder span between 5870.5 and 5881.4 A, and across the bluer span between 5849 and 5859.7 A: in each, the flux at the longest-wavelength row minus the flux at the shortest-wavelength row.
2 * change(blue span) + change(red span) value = -11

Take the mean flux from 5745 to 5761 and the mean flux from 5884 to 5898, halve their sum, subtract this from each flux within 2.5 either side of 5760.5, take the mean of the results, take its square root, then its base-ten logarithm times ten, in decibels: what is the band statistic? 3.65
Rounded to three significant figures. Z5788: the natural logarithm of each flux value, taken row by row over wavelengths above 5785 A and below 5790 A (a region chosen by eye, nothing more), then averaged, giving 3.84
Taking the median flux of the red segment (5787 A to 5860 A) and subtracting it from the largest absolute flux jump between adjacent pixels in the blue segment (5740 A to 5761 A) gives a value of -44.2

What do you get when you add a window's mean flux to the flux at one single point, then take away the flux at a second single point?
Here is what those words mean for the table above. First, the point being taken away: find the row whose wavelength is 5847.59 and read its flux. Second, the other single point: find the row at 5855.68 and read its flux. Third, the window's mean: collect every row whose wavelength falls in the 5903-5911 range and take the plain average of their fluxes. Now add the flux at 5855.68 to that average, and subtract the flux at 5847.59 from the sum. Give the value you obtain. 45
